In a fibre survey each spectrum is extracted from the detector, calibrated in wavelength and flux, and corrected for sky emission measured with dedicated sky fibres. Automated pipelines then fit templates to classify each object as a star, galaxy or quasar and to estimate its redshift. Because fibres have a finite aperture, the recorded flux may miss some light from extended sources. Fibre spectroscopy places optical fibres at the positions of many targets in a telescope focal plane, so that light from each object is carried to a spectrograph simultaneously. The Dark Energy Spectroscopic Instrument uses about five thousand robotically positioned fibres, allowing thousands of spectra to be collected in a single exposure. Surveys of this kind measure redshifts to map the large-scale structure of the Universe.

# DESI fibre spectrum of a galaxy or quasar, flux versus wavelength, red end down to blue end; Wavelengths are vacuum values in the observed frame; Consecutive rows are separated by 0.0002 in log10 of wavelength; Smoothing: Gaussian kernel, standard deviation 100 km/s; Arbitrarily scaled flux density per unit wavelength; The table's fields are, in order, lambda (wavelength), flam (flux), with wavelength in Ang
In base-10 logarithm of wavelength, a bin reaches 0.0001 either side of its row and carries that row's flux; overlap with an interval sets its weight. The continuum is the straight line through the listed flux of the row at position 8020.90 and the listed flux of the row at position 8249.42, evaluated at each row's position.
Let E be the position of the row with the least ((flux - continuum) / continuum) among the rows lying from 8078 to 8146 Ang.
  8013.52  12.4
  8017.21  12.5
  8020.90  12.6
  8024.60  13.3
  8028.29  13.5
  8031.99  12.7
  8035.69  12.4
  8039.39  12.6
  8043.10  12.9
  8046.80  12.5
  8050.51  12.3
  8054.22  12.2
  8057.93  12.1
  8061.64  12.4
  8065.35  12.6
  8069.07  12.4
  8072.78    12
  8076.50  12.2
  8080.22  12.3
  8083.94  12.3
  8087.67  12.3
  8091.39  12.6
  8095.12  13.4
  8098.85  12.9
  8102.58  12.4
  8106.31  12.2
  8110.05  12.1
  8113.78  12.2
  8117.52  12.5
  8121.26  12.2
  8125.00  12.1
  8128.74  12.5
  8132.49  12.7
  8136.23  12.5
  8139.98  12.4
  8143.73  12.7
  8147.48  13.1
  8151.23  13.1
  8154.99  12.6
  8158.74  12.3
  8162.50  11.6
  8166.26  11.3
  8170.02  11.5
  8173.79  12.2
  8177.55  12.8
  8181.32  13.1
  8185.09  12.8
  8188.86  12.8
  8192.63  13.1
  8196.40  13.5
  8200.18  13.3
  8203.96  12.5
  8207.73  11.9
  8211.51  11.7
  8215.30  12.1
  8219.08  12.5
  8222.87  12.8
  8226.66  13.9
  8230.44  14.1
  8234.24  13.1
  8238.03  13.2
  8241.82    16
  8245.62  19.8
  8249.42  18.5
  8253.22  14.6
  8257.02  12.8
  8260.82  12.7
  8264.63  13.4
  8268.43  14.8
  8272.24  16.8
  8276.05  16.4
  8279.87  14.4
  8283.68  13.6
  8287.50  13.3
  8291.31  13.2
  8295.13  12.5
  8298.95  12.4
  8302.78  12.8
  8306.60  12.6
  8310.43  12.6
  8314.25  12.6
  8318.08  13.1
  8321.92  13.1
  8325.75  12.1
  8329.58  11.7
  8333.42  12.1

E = 8139.98 Ang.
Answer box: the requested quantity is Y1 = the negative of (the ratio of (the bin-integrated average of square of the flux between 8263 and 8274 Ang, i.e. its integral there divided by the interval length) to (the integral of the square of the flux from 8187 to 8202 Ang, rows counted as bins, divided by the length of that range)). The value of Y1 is -1.31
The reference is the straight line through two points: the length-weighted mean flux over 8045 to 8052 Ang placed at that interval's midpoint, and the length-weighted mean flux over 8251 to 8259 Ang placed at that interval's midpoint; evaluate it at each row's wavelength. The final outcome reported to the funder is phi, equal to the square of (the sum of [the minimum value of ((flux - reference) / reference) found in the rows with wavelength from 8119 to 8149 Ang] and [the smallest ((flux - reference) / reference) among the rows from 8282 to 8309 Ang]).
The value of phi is 0.037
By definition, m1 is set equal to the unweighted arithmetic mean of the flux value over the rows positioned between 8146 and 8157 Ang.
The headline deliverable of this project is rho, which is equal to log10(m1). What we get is 1.11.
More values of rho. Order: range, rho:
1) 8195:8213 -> 1.10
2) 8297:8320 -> 1.10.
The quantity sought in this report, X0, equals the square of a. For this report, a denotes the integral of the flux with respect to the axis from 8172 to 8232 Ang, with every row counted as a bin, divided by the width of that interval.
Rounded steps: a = 12.8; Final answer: 164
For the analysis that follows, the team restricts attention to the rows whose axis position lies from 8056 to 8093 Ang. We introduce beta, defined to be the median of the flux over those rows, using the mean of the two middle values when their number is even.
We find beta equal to 12.3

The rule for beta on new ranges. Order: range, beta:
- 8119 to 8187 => 12.5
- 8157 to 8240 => 12.8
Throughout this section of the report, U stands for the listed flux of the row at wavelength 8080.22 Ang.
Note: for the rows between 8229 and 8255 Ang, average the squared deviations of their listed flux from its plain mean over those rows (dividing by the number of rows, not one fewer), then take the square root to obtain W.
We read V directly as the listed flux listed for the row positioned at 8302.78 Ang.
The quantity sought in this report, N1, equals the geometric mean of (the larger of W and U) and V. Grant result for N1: 12.5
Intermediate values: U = 12.3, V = 12.8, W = 2.4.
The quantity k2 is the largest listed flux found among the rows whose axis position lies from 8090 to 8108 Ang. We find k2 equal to 13.4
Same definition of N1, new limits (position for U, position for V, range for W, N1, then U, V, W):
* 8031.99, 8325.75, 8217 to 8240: 12.4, 12.7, 12.1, 0.6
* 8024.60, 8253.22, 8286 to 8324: 13.9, 13.3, 14.6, 0.3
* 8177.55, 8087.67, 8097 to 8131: 12.5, 12.8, 12.3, 0.2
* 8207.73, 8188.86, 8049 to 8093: 12.3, 11.9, 12.8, 0.2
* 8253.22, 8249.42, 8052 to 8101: 16.4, 14.6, 18.5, 0.4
